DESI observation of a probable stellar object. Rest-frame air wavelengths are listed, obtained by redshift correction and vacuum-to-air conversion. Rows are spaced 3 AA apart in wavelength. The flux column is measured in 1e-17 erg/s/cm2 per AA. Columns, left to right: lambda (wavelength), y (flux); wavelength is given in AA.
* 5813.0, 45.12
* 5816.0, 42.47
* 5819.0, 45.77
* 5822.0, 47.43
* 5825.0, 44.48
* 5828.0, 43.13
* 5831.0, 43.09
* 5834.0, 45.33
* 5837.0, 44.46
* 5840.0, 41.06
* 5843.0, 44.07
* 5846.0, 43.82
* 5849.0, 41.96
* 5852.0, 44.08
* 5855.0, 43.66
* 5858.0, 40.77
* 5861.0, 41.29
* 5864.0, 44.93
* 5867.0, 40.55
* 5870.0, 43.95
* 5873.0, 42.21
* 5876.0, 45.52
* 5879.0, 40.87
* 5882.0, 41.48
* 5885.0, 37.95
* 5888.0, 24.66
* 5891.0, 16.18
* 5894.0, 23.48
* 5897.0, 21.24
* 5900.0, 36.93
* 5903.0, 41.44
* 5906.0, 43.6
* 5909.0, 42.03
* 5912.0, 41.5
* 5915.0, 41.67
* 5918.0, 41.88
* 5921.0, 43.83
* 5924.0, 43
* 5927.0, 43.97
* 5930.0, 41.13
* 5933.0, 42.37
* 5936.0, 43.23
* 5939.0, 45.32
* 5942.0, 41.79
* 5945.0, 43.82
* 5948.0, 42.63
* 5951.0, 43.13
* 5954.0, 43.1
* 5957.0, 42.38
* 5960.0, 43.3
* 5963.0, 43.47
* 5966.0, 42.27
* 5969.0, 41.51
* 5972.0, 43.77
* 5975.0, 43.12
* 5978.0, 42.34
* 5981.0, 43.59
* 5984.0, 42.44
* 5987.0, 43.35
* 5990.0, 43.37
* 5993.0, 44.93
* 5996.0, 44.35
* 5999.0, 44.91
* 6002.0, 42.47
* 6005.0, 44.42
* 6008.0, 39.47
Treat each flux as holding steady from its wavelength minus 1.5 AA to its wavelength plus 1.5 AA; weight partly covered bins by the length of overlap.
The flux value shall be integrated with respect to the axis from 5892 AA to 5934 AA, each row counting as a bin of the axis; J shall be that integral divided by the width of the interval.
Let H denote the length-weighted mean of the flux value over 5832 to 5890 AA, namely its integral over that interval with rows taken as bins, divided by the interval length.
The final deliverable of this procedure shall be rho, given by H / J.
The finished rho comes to 1.07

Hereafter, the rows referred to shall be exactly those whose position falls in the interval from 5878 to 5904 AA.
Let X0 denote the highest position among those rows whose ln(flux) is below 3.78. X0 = 5903.0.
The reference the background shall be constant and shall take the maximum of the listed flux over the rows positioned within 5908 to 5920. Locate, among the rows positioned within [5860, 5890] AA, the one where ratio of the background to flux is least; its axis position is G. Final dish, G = 5876.0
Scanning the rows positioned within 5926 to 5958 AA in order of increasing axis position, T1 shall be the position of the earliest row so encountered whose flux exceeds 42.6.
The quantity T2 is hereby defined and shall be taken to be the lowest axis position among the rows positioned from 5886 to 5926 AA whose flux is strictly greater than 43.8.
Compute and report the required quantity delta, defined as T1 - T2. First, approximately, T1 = 5927.0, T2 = 5921.0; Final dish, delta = 6 AA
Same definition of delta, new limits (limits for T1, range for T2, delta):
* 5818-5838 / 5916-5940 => -102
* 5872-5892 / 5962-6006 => -117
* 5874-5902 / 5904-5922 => -45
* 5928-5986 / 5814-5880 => 117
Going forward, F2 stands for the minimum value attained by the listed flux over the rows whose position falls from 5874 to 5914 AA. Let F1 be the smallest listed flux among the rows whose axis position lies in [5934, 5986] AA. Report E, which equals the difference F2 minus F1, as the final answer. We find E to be -25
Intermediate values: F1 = 41.51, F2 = 16.18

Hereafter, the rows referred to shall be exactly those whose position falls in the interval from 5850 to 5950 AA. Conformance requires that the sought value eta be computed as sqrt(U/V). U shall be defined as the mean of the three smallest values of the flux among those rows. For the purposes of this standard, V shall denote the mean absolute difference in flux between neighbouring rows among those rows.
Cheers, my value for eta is 3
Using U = 20.3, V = 3.2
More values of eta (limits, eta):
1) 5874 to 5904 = 2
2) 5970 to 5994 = 7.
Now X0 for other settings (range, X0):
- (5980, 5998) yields 5990.0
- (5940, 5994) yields 5990.0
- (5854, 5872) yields 5867.0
